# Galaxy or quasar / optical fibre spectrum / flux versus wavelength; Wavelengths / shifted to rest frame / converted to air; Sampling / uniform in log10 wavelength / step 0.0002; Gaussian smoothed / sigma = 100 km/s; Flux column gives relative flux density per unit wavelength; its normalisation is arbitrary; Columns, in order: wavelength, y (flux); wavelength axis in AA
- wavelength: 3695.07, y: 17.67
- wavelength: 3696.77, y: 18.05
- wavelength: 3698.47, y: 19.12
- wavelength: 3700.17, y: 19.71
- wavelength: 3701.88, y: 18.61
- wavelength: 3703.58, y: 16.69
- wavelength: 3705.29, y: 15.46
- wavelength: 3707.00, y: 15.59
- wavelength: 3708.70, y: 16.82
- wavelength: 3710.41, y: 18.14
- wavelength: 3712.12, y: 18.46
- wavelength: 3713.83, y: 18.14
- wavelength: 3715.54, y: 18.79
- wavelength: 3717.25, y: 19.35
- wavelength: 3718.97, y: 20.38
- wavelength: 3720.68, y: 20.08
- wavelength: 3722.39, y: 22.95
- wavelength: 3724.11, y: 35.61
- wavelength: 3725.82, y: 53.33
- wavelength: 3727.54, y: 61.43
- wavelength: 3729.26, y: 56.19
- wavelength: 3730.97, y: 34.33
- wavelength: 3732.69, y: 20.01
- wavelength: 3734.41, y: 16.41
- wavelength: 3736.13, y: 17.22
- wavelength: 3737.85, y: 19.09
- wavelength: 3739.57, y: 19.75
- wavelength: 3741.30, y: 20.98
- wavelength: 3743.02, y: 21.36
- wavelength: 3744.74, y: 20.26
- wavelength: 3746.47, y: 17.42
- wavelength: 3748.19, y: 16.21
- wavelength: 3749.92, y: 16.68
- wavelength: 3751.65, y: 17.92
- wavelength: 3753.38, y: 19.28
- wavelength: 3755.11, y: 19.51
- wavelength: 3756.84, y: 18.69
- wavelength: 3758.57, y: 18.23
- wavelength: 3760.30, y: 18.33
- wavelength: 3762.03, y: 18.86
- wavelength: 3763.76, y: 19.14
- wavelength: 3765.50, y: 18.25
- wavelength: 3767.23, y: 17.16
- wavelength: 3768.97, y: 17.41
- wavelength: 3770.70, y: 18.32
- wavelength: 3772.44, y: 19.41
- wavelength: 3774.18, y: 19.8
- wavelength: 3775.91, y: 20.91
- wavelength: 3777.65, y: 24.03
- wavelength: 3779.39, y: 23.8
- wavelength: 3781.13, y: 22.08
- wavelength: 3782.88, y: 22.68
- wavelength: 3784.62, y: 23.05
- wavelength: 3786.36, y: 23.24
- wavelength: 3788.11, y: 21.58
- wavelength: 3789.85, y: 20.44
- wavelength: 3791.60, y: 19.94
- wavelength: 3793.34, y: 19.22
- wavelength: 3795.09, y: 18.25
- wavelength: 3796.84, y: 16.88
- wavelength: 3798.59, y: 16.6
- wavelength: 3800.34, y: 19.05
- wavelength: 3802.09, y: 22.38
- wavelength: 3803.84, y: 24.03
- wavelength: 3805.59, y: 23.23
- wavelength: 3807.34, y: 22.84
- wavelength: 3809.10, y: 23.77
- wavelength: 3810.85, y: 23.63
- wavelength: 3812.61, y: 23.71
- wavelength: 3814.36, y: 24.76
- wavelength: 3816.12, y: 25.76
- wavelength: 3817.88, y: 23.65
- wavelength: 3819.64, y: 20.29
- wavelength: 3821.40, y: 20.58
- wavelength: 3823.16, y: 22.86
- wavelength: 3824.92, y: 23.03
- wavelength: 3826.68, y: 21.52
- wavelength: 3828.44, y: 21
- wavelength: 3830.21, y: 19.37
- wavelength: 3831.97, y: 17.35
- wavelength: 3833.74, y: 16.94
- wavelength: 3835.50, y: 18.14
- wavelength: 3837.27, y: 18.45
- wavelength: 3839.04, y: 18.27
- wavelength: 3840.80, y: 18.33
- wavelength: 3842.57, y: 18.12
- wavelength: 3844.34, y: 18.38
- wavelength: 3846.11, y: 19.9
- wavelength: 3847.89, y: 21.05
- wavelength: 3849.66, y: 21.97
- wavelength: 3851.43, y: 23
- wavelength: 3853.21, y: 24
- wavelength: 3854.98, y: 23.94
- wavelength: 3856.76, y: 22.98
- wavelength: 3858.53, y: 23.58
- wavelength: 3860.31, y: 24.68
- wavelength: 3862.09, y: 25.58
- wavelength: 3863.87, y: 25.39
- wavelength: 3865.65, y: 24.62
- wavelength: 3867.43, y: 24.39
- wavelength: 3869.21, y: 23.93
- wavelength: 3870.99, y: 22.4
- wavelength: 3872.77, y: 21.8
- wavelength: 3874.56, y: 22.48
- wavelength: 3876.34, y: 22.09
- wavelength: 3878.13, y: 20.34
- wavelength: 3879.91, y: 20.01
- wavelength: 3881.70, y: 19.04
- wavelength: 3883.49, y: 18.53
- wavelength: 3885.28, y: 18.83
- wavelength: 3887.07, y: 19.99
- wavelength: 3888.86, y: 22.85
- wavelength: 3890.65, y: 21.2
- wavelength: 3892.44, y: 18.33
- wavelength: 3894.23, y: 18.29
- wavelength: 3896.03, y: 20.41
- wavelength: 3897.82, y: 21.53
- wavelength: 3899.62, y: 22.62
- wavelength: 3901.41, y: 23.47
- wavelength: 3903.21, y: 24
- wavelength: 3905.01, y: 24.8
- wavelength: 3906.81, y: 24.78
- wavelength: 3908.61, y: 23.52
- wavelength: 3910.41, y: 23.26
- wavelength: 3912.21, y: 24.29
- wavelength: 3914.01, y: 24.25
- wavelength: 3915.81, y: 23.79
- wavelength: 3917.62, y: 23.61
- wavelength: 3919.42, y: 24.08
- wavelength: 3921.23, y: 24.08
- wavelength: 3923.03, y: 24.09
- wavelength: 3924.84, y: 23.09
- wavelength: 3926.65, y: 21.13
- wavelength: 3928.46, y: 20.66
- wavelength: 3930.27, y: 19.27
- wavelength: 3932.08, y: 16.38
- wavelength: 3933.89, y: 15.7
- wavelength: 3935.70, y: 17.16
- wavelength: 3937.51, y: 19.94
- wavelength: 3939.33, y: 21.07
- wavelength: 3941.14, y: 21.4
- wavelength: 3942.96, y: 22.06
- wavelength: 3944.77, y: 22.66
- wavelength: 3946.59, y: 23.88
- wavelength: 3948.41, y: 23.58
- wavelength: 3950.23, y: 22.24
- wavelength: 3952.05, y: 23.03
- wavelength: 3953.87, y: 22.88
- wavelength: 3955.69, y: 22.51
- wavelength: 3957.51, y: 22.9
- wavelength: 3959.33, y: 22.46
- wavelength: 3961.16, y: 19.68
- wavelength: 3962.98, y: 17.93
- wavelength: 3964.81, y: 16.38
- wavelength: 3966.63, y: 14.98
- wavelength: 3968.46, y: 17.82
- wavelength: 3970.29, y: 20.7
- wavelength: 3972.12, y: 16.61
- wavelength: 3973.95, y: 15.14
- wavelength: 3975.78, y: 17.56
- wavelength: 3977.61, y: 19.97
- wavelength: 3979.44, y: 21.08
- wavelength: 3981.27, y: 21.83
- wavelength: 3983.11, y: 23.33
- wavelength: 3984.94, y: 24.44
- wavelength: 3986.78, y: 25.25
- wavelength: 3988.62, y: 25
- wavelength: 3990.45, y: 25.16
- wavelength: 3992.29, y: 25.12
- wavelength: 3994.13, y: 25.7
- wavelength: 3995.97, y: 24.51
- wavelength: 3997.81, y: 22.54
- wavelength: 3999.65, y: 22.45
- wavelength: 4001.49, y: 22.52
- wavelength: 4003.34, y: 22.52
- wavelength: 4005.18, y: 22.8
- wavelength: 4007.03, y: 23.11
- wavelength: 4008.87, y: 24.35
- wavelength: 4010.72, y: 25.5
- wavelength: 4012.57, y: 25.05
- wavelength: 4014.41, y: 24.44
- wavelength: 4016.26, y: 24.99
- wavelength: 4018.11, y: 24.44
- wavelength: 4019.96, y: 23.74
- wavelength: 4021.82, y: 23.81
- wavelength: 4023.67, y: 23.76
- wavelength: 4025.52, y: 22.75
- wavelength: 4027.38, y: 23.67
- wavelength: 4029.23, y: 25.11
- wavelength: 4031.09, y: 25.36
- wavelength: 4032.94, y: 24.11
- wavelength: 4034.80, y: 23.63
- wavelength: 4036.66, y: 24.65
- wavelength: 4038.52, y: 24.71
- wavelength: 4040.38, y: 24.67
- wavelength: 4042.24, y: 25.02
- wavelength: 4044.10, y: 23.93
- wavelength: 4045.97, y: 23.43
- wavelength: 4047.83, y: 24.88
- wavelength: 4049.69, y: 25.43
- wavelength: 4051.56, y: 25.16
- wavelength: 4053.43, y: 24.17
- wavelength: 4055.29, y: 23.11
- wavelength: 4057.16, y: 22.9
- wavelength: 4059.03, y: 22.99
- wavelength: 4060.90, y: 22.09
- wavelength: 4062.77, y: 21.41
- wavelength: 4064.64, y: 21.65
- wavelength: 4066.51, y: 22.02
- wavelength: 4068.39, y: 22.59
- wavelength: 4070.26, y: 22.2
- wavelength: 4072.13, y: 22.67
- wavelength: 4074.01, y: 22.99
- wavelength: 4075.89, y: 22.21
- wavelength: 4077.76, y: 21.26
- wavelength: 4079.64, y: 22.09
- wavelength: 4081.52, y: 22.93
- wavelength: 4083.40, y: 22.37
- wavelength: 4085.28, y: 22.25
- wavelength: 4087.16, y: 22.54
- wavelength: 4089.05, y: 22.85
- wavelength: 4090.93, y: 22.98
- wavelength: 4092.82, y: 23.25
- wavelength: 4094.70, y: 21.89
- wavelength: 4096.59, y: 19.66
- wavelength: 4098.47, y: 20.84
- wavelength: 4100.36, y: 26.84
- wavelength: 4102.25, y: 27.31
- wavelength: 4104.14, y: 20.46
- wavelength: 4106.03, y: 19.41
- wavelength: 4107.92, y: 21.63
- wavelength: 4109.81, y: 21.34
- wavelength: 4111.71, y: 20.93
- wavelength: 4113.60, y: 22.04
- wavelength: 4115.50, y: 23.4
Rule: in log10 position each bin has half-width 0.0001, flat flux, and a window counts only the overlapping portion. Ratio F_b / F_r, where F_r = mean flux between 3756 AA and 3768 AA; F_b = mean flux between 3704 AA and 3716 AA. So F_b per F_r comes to 0.94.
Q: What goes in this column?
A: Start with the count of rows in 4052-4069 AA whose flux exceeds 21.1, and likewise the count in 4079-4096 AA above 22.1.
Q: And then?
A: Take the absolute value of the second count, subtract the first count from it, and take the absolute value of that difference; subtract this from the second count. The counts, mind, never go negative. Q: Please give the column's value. 5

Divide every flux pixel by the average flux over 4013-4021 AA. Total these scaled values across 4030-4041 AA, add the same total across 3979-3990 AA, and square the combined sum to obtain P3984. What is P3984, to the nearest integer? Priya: 139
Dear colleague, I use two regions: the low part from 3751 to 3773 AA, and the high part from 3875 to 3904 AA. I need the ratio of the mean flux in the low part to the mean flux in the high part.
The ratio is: 0.89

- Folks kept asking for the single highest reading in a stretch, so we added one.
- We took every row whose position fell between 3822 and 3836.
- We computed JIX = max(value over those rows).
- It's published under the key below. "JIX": 23.03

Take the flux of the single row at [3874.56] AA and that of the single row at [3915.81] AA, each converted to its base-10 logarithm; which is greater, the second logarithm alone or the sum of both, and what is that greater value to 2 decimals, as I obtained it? 2.73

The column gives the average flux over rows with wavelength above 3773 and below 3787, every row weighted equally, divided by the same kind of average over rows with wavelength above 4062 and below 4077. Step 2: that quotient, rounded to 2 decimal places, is 1.01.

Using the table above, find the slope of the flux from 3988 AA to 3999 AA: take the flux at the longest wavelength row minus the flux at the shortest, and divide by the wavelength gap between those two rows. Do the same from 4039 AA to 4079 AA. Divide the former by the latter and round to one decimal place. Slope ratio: 2.9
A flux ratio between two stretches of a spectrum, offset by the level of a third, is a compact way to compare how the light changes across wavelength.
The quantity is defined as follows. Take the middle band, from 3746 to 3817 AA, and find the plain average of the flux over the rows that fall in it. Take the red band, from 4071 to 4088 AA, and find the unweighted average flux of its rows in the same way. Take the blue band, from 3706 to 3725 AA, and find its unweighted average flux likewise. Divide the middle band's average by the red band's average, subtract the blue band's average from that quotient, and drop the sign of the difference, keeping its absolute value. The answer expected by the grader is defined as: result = 19.5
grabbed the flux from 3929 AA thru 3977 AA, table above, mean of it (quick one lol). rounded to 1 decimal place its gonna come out 19.8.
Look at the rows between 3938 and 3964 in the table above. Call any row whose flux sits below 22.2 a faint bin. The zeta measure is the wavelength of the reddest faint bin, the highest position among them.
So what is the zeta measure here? 3962.98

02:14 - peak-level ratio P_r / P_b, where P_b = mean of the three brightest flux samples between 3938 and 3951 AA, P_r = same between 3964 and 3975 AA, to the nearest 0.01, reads 0.79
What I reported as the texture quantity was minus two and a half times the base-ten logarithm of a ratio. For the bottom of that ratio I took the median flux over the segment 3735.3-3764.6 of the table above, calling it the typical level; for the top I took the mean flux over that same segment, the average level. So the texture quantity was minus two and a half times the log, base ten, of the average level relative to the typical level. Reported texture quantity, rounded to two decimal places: 0.01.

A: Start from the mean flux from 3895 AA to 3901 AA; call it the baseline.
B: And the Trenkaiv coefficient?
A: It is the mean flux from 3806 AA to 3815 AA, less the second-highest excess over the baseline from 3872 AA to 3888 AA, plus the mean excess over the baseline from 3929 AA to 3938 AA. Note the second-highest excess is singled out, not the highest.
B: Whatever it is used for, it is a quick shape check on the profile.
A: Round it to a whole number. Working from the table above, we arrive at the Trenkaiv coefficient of 19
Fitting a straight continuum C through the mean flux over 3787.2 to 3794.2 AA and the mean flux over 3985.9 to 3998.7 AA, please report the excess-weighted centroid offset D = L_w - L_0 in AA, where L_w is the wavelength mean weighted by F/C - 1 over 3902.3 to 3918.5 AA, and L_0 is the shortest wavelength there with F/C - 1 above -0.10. 5.8 AA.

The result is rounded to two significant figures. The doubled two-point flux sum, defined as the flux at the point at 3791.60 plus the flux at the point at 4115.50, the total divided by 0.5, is 87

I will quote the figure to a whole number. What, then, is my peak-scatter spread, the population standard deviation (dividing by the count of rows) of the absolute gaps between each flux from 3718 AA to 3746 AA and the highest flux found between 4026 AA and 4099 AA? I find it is 10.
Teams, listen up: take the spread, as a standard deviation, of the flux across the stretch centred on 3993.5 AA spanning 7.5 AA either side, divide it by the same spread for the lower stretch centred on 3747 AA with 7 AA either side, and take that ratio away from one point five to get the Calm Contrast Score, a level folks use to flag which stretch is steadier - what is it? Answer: 0.86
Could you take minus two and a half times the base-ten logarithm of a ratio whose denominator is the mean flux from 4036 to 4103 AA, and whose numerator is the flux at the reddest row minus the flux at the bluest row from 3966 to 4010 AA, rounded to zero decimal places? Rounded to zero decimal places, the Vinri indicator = 1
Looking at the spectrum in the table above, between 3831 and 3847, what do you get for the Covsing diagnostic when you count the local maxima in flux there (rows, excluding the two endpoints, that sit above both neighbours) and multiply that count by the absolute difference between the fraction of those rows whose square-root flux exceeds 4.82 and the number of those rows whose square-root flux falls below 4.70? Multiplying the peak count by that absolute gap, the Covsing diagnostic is 18.0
